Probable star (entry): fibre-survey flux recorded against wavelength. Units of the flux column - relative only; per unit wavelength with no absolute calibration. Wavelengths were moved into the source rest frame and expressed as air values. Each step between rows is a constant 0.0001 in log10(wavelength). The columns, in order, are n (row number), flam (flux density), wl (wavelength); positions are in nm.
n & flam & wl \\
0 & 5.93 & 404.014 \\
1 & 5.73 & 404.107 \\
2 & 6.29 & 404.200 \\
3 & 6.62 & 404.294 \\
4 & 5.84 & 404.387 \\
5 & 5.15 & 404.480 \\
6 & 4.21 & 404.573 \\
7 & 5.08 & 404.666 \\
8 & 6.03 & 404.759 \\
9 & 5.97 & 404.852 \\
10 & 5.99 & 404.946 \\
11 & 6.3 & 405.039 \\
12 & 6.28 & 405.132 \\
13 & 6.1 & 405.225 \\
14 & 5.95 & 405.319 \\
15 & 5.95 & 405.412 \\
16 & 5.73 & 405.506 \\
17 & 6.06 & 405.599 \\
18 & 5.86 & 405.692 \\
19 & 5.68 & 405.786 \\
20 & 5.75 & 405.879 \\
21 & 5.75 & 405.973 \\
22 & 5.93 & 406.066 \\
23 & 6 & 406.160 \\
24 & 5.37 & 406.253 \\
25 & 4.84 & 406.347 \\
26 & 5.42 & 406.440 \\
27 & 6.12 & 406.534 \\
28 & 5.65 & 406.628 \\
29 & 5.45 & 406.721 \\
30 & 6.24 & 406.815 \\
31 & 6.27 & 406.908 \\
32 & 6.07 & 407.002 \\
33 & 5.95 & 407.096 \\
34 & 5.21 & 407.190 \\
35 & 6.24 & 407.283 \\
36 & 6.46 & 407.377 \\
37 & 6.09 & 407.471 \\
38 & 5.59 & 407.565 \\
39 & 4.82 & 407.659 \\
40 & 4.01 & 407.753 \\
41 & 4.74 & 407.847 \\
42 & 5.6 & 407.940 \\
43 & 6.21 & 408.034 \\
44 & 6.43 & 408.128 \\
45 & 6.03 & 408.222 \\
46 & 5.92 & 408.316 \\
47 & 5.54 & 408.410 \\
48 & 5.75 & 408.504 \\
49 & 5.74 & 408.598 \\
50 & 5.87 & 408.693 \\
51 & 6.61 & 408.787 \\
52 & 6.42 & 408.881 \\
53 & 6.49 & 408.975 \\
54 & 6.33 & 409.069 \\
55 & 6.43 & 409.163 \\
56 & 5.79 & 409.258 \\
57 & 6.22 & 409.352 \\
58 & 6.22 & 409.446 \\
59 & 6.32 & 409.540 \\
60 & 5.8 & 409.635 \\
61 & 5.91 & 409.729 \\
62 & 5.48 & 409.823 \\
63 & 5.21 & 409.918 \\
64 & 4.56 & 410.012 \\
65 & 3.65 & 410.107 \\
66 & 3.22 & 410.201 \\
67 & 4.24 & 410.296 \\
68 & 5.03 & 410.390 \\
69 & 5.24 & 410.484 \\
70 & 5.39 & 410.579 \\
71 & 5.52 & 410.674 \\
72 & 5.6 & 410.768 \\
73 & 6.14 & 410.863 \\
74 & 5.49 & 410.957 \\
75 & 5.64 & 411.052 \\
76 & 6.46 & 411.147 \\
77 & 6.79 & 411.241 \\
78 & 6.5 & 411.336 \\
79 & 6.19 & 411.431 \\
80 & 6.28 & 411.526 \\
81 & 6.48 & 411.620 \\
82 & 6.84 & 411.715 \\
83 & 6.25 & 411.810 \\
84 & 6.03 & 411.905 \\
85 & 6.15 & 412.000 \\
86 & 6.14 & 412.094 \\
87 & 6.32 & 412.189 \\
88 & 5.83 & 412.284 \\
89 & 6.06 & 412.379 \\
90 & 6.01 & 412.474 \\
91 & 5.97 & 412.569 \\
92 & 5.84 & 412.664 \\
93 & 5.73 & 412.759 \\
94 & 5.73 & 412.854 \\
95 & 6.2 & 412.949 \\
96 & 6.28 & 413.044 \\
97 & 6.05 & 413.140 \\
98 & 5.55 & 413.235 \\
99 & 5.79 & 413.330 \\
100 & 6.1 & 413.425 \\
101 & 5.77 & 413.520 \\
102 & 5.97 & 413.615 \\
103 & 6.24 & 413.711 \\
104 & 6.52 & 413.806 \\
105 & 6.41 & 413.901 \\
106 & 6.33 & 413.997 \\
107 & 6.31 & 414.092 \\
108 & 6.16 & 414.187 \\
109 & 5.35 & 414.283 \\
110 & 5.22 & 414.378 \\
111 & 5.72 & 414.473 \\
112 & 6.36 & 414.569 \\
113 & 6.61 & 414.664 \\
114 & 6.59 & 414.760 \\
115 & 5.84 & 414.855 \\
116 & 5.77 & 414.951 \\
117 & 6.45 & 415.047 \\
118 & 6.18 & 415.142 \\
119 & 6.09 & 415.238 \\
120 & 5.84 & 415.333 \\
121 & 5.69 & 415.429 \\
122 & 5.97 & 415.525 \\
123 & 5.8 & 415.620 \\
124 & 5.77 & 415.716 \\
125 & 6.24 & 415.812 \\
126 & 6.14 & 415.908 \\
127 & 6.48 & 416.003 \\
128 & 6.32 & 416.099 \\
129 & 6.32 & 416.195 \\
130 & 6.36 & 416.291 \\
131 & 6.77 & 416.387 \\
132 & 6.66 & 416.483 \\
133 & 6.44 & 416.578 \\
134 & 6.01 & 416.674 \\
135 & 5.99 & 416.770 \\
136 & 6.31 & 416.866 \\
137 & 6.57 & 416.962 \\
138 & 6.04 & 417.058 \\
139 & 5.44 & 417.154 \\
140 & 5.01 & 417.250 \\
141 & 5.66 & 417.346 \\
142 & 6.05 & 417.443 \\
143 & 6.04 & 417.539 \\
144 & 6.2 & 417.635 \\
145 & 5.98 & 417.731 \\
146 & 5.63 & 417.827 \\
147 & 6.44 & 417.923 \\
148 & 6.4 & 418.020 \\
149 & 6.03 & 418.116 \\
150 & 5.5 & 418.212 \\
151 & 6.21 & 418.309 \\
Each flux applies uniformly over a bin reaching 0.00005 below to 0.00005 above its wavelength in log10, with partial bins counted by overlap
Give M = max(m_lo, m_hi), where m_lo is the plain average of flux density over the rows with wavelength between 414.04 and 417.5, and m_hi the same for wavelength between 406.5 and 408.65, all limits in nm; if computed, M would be 6.07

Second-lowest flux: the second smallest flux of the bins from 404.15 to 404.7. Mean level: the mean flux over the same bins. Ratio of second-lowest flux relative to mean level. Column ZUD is 0.92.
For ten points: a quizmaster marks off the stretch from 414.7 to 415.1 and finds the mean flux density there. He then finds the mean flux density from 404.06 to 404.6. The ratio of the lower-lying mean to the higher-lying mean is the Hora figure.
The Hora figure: 0.92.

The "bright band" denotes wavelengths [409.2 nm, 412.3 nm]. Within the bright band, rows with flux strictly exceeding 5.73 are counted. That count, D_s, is 20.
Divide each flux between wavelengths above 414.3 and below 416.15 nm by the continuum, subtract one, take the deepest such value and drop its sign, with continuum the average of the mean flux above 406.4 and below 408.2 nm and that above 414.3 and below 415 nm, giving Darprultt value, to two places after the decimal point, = 0.11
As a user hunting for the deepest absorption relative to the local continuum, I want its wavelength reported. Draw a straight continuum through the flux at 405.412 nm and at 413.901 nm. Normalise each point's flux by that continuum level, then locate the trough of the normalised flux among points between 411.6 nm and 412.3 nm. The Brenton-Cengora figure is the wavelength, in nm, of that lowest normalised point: 412.284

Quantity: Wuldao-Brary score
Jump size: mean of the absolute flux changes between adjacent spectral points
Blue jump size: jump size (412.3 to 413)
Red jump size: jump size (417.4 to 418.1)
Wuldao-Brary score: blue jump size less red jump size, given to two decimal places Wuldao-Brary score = -0.13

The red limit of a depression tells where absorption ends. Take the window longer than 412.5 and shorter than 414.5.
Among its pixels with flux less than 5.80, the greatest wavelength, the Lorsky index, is 414.473 nm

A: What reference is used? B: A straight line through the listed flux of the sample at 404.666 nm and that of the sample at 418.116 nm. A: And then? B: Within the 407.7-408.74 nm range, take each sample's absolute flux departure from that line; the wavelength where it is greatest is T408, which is 407.753 nm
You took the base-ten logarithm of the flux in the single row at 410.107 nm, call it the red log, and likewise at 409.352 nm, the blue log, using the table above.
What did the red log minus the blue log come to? -0.23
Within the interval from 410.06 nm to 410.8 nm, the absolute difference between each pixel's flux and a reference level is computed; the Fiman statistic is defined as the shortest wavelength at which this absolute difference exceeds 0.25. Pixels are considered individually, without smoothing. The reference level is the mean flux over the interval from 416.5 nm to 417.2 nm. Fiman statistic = 410.107 nm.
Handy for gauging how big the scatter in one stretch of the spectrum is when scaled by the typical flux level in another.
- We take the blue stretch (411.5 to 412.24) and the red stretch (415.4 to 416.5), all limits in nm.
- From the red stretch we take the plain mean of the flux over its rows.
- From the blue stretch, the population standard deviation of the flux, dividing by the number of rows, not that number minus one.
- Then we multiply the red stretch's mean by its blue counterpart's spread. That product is 1.5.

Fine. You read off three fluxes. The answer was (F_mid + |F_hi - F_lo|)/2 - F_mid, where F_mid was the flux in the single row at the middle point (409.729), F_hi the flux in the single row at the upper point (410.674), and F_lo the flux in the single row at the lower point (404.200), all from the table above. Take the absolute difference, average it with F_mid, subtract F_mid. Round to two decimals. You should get -2.57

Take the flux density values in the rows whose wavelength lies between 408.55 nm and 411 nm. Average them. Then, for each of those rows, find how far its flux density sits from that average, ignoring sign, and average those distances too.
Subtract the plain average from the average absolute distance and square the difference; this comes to 24.4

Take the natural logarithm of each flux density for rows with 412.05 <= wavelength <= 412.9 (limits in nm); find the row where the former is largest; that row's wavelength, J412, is 412.189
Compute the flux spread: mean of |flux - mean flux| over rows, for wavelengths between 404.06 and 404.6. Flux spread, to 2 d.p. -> 0.64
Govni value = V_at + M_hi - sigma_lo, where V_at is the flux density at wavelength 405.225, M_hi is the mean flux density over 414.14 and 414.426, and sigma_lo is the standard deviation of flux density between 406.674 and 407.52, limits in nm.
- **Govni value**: 11.3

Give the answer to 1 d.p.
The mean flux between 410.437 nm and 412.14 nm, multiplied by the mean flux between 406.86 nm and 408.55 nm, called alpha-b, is 34.7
